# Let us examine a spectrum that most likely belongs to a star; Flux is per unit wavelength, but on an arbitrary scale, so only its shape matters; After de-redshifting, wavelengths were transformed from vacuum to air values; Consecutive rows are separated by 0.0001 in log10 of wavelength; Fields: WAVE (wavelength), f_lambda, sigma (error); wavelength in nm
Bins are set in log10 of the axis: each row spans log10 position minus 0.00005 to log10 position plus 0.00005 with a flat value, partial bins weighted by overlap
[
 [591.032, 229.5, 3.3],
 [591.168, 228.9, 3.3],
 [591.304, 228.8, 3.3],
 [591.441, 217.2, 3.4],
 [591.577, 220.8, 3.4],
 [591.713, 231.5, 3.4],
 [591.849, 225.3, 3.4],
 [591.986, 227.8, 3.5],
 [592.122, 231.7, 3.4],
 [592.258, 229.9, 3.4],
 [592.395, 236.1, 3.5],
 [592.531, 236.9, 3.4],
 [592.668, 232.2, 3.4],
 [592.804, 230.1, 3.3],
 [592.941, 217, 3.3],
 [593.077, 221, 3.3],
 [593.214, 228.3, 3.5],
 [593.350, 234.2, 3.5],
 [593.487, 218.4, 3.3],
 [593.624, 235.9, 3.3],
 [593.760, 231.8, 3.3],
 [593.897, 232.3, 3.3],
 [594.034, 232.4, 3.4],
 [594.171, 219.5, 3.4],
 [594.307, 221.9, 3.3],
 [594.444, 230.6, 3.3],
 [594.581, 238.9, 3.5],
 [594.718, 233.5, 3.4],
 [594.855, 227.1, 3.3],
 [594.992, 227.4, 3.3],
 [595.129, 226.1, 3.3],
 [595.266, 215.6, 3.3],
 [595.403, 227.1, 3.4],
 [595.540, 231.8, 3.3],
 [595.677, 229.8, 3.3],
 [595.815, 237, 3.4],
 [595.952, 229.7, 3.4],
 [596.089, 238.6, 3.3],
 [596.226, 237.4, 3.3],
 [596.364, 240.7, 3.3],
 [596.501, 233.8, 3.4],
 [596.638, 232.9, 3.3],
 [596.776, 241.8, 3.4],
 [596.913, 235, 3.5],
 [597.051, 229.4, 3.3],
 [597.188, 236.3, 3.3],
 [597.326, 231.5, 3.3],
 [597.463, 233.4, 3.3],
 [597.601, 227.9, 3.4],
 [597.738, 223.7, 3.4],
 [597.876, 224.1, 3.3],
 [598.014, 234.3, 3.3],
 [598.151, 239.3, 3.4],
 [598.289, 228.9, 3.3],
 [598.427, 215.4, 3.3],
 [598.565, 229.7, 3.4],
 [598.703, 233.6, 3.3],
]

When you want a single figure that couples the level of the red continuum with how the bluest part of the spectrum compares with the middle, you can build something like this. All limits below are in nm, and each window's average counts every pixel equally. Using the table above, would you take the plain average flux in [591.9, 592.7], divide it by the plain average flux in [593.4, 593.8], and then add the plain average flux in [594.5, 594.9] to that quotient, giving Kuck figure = 234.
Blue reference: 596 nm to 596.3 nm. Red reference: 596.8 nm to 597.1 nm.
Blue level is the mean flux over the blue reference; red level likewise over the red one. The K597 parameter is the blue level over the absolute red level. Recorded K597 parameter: 1.02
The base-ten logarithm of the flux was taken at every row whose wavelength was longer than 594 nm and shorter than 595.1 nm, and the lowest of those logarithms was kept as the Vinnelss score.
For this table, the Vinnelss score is 2.34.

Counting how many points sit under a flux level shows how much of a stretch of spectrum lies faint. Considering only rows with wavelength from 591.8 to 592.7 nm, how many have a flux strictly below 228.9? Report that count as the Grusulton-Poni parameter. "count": 2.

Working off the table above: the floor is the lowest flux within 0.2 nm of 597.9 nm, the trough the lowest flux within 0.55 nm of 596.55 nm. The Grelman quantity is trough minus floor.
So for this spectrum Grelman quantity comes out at 5.7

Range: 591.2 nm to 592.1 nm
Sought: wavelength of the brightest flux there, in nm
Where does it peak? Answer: 591.713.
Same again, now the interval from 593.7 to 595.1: 594.581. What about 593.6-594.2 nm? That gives 593.624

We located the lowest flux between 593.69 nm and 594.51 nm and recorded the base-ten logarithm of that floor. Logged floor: 2.34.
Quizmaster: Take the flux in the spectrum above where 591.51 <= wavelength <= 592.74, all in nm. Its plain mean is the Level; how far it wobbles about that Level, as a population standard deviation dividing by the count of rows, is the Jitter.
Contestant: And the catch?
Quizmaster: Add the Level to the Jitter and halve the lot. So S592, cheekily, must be 118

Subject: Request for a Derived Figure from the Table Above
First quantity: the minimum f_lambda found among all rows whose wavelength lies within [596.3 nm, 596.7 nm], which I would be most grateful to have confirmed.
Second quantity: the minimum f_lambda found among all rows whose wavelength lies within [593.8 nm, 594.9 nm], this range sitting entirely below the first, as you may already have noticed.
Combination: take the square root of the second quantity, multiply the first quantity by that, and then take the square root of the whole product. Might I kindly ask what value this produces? 58.7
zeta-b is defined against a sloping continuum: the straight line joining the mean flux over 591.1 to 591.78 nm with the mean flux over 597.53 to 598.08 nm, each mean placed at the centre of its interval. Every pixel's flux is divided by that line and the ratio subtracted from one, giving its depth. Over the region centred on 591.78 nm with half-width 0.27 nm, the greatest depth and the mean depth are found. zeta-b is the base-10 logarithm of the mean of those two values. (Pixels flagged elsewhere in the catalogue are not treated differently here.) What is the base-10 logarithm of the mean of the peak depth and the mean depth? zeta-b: -2.1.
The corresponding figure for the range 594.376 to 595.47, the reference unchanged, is -1.7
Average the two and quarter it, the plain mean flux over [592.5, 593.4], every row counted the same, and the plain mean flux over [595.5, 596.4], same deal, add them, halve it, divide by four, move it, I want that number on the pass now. 57.9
